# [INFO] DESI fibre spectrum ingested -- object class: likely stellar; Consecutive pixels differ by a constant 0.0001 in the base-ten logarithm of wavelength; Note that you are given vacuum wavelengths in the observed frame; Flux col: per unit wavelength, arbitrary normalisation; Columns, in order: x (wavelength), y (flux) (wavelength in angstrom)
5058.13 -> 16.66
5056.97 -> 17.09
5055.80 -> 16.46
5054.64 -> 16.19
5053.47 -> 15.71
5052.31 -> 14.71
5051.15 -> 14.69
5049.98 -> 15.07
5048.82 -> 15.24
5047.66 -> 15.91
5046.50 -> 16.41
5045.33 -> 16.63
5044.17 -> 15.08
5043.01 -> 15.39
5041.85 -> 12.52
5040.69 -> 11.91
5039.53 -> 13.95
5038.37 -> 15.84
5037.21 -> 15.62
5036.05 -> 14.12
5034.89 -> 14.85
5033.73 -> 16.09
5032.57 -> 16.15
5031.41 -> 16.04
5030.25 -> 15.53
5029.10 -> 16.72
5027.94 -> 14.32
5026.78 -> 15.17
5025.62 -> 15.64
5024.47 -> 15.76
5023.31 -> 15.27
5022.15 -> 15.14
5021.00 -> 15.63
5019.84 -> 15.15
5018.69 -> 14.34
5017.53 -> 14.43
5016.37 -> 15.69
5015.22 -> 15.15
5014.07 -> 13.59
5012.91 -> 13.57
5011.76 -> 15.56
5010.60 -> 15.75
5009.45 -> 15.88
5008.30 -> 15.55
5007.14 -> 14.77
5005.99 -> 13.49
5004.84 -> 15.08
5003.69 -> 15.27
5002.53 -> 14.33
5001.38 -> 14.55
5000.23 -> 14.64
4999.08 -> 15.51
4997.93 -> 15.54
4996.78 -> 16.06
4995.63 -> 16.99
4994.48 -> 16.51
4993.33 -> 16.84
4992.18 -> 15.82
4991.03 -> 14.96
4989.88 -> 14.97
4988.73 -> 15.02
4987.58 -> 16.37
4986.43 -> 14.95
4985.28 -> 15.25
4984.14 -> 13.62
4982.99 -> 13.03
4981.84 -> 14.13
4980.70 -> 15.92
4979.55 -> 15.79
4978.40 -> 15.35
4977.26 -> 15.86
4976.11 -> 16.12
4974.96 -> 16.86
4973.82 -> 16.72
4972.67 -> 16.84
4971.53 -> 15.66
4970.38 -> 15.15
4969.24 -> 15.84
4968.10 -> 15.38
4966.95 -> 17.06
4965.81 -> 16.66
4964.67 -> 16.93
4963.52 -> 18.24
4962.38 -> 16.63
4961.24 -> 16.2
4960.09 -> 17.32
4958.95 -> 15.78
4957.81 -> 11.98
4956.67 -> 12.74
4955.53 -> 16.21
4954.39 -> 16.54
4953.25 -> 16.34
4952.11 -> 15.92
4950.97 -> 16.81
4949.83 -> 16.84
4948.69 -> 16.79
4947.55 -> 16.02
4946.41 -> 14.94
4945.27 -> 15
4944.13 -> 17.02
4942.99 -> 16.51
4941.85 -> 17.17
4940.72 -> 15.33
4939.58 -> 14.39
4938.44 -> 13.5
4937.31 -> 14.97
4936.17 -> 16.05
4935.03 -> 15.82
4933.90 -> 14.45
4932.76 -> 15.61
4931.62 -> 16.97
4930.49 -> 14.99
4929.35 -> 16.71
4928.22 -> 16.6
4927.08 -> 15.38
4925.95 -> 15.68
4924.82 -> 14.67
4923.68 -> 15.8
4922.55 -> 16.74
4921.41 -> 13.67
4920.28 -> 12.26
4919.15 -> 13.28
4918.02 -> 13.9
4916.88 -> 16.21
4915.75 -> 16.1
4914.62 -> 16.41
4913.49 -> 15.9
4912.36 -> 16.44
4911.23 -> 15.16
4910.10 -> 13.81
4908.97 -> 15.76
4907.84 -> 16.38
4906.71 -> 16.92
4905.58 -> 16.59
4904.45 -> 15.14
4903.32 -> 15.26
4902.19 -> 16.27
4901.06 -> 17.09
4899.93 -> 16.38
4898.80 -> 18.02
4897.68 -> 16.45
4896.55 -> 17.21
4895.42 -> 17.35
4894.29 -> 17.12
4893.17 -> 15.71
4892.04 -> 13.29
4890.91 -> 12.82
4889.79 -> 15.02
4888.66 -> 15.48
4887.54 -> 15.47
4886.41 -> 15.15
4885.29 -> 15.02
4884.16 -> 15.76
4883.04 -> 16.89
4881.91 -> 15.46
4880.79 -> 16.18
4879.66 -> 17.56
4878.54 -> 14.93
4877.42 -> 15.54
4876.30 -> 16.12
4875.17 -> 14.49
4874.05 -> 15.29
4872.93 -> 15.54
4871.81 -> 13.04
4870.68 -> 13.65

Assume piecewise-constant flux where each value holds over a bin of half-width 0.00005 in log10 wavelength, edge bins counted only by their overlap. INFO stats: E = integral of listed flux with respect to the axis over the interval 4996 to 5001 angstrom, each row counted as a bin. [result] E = 77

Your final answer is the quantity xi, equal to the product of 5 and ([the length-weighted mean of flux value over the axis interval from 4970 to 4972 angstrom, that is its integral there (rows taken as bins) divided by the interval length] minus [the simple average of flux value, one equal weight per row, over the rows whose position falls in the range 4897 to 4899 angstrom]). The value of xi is -9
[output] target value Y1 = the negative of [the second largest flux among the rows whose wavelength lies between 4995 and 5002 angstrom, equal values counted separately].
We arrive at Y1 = -16.06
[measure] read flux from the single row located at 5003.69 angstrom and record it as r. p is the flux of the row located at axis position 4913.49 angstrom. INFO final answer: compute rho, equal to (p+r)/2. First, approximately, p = 15.9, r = 15.27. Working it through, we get 15.6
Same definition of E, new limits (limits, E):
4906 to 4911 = 79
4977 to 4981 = 63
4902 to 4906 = 63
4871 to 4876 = 73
